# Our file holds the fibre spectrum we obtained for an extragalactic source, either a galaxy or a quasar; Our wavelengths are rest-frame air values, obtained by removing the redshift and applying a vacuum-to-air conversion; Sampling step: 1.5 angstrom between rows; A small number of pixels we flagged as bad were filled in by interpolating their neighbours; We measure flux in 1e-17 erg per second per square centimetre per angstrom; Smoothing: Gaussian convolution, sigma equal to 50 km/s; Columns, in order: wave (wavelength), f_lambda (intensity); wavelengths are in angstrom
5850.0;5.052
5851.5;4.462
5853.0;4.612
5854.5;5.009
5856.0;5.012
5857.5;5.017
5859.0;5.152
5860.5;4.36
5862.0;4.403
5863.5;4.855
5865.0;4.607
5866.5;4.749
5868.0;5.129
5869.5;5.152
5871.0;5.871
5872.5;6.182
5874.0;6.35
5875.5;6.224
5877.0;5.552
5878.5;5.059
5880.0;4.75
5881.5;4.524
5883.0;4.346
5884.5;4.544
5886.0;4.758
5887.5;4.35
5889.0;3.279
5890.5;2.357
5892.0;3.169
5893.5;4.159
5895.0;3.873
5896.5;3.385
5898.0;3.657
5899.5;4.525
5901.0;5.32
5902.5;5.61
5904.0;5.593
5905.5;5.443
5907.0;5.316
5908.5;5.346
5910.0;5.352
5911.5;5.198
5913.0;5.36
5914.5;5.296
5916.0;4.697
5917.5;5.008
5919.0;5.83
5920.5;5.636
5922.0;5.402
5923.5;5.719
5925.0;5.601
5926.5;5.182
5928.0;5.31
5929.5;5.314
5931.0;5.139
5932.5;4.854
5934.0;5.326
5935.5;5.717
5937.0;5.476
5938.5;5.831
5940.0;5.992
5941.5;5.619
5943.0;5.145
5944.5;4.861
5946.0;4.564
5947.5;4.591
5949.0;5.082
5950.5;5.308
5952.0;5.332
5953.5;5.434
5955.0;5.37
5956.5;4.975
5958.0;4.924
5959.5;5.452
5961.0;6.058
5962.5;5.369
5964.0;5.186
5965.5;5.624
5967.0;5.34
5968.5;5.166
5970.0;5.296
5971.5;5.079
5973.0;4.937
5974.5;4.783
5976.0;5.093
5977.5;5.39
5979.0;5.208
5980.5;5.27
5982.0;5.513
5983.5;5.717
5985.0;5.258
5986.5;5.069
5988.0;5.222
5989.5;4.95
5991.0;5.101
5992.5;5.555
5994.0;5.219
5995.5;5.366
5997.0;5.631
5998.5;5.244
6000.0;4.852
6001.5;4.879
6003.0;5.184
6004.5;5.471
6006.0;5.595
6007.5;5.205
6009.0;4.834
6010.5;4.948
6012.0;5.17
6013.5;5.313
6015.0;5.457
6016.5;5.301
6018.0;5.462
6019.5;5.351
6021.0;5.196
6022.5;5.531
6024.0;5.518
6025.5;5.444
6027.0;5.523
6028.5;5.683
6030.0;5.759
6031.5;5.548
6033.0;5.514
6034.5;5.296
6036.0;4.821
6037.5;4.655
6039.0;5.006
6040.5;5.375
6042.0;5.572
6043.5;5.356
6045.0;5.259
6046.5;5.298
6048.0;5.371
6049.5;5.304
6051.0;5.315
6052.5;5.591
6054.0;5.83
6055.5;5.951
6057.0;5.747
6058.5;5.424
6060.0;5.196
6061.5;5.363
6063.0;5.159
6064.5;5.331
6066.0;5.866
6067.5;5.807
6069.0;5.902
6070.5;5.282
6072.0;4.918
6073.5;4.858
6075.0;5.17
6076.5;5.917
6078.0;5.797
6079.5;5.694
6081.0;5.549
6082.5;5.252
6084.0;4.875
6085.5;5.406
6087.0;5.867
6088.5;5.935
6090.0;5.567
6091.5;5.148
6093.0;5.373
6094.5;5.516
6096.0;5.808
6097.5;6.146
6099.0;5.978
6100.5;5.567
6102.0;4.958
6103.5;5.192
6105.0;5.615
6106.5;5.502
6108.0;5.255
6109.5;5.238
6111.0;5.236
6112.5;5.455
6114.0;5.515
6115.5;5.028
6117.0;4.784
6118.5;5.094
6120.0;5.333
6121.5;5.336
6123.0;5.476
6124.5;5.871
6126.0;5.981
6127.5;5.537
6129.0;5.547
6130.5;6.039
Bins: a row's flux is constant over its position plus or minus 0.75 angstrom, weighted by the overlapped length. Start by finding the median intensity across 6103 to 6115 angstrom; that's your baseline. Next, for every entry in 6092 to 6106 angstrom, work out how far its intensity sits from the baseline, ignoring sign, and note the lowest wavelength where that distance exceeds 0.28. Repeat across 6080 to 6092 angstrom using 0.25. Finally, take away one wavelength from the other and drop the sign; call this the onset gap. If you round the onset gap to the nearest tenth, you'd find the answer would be 12.0 angstrom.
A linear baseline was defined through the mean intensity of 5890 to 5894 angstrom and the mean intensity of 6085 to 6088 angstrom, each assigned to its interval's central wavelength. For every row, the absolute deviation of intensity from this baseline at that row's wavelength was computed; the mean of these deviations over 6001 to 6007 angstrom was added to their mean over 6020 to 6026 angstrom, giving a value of 1.2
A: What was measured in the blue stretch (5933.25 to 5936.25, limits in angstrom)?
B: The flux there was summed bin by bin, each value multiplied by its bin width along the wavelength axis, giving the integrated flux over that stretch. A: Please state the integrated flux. 16.6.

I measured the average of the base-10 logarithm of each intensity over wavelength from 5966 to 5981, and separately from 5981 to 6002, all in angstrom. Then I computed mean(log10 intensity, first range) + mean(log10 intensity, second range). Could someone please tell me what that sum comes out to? 1.43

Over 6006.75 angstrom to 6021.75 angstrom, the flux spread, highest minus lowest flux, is 0.63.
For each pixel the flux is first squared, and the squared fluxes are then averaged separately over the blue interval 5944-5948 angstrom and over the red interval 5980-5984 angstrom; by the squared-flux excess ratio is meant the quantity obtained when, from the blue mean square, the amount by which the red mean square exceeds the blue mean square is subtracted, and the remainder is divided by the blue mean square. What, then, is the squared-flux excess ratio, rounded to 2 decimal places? 0.61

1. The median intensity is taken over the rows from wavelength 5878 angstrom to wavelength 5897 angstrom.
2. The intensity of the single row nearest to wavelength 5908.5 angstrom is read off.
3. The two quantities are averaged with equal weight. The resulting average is 4.8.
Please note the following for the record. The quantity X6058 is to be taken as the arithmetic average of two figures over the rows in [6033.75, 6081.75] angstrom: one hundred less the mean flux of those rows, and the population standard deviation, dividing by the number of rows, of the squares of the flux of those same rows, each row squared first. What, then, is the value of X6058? 49.1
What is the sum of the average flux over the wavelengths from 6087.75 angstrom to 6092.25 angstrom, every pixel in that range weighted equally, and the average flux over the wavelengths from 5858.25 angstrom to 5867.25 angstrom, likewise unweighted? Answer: 10.2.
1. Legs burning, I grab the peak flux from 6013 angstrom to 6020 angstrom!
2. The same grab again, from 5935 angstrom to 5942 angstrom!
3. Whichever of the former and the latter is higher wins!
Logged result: 6.0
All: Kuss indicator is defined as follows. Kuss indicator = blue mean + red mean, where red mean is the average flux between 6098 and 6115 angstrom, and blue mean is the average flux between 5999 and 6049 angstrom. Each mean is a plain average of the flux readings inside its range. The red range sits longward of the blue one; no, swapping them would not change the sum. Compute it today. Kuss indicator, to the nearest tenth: 10.7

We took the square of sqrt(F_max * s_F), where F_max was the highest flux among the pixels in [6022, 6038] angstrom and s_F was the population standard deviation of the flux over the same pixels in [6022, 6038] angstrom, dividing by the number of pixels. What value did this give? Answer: 1.90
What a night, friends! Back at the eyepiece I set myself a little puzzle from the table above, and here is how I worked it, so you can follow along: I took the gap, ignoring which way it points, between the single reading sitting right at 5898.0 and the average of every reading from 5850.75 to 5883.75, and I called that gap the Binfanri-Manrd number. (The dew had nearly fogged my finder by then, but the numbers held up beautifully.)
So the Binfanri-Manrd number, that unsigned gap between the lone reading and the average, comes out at 1.4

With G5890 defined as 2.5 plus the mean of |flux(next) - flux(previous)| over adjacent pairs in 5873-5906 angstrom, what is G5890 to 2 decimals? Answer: 2.97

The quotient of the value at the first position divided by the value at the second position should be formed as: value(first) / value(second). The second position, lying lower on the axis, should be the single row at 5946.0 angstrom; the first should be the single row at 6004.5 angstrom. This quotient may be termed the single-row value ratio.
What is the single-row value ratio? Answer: 1.20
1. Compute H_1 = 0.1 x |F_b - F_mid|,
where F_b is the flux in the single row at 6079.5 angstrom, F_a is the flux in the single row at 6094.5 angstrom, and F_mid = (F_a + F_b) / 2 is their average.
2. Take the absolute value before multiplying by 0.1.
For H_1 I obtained 0.01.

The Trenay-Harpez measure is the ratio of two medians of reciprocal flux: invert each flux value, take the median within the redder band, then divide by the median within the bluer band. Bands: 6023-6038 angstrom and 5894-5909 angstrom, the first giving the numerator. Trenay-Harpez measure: 0.964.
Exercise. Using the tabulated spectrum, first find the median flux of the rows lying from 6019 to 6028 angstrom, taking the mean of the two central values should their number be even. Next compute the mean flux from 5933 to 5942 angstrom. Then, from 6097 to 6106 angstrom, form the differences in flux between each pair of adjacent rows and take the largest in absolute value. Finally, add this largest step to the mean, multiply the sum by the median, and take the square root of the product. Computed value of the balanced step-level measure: 5.9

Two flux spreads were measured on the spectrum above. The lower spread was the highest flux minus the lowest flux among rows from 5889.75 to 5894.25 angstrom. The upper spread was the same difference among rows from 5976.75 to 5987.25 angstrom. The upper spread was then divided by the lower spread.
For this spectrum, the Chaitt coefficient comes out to 0.36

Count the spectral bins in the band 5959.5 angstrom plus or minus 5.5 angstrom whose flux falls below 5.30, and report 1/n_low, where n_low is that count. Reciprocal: 0.33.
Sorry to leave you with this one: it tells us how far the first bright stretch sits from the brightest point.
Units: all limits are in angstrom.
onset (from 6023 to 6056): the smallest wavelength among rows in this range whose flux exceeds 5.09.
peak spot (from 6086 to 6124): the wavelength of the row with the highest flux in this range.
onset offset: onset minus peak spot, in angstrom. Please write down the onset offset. -73.5 angstrom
